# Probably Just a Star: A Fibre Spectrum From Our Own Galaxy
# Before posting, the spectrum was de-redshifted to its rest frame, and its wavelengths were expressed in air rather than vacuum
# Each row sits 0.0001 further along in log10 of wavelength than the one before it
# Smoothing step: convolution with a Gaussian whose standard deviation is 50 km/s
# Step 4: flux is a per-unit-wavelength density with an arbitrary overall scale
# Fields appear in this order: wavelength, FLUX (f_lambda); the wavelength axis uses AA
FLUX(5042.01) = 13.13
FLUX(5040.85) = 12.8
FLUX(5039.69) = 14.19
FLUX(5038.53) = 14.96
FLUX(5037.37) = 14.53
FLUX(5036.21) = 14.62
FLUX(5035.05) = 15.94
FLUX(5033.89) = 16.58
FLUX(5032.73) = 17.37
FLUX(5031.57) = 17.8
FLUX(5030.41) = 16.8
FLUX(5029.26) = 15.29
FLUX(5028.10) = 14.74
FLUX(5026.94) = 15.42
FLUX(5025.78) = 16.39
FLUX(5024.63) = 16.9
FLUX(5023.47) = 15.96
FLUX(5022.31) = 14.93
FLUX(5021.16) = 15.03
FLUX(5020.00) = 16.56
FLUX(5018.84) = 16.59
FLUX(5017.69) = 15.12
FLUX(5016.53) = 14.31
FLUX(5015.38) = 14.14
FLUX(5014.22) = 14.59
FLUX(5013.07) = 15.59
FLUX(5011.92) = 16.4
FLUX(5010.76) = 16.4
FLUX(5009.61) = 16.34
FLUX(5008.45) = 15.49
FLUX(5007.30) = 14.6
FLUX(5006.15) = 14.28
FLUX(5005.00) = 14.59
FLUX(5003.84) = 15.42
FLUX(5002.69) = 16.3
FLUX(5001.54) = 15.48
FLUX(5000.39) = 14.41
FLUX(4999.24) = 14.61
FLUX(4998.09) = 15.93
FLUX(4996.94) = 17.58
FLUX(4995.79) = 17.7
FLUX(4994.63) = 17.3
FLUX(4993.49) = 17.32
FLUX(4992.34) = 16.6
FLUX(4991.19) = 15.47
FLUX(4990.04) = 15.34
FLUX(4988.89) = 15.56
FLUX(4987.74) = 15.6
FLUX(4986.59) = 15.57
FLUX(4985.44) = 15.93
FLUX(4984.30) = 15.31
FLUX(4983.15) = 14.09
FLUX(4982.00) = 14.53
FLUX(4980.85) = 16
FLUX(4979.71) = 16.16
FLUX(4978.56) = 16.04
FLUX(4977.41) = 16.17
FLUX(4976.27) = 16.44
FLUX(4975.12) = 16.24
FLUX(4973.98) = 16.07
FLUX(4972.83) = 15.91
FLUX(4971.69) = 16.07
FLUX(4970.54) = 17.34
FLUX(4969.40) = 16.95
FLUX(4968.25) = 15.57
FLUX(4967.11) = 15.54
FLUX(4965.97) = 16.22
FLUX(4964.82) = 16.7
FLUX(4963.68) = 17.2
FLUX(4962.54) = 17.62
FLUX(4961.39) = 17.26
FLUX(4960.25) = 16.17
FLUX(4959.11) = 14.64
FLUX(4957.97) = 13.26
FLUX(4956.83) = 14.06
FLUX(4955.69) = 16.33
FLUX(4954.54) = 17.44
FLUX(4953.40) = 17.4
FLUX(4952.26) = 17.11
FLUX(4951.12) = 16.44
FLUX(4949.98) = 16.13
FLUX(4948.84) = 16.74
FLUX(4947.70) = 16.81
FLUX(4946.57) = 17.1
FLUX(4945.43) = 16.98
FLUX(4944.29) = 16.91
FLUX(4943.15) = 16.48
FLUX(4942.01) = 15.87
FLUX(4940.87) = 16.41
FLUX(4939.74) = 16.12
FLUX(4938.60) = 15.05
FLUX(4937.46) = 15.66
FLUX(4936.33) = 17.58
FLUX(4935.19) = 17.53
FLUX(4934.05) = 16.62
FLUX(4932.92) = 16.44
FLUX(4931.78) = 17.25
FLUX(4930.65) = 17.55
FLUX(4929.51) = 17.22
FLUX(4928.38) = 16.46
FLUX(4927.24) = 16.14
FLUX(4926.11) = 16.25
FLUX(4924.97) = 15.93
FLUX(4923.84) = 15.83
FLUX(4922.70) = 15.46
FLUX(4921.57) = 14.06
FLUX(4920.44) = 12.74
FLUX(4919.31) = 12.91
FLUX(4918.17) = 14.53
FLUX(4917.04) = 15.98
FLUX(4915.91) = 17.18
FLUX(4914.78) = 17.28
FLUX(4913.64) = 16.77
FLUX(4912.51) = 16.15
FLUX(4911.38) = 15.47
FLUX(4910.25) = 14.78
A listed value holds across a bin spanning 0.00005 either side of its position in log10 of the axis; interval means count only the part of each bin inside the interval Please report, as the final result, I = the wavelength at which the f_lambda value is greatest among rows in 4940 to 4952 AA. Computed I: 4946.57 AA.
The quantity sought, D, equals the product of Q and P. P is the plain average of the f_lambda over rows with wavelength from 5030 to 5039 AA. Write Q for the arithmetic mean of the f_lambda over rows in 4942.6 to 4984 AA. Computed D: 261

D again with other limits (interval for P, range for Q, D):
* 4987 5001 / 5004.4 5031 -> 250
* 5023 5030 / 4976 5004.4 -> 251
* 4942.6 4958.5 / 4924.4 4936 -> 274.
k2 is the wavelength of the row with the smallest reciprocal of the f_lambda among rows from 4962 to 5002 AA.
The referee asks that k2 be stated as 4995.79 AA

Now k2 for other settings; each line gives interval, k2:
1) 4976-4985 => 4976.27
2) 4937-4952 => 4946.57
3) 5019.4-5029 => 5024.63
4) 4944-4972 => 4962.54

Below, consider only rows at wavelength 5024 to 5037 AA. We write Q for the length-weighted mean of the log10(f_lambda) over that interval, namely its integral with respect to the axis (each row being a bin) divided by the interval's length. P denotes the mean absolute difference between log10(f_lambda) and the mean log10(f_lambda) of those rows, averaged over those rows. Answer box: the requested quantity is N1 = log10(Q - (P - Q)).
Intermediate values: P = 0.024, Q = 1.21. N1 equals 0.378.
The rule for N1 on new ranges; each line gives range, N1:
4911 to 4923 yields 0.367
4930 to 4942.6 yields 0.384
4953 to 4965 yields 0.376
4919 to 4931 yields 0.369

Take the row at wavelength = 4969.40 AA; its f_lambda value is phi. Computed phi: 16.95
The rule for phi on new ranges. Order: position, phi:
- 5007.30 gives 14.6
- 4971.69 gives 16.07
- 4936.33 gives 17.58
